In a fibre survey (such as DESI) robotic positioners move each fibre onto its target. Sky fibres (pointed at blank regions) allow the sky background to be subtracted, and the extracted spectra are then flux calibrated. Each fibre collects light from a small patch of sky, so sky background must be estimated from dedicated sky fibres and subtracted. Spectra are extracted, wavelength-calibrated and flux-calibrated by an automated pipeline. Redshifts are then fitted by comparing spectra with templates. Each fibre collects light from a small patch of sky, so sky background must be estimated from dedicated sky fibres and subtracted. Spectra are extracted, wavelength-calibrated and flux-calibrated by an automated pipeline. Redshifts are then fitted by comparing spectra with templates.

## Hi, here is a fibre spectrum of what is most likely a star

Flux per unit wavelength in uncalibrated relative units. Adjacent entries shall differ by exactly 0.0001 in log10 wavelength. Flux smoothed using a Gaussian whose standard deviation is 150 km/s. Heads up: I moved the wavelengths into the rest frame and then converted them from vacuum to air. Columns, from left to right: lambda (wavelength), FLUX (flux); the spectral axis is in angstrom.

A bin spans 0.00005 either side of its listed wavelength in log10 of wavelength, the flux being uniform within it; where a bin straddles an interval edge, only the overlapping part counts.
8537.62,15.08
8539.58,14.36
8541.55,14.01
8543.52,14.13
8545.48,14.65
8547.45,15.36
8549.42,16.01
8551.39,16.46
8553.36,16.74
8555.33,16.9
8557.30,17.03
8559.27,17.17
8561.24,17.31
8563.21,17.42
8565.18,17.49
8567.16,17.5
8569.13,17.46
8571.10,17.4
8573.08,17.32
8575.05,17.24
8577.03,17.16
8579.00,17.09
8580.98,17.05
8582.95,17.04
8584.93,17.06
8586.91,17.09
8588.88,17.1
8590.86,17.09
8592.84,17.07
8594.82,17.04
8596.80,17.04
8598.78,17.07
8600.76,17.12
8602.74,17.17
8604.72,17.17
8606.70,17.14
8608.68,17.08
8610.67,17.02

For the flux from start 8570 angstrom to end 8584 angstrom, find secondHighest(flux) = 17.32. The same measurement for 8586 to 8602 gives 17.1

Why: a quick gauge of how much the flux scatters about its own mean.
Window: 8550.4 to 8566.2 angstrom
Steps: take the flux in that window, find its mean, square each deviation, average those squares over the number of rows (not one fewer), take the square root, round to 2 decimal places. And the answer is 0.33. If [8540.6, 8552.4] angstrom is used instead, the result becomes 0.92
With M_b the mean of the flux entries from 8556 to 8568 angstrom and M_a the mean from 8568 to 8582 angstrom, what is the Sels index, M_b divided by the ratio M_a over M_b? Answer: 17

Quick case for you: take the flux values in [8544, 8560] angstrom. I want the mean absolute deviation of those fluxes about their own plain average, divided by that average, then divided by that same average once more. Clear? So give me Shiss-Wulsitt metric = 0.0027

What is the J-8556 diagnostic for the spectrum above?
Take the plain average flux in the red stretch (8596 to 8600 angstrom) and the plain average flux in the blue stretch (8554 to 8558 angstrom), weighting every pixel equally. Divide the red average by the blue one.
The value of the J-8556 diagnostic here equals 1.01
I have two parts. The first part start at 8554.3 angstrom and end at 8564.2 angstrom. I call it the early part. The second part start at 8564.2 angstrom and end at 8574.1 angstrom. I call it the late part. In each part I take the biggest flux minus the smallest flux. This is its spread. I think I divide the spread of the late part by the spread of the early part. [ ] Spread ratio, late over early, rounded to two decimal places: 0.35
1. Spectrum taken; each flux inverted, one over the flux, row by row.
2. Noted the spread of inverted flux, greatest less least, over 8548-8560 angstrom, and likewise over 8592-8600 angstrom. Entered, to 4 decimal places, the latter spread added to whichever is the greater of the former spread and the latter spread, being 0.0043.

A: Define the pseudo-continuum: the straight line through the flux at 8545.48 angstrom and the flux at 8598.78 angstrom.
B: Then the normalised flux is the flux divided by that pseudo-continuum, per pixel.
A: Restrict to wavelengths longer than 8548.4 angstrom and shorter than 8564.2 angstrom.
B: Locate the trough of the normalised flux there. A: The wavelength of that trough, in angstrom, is 8549.42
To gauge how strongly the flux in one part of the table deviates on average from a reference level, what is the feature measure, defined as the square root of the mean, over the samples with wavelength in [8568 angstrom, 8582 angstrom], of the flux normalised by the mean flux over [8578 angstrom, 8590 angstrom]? 1.01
